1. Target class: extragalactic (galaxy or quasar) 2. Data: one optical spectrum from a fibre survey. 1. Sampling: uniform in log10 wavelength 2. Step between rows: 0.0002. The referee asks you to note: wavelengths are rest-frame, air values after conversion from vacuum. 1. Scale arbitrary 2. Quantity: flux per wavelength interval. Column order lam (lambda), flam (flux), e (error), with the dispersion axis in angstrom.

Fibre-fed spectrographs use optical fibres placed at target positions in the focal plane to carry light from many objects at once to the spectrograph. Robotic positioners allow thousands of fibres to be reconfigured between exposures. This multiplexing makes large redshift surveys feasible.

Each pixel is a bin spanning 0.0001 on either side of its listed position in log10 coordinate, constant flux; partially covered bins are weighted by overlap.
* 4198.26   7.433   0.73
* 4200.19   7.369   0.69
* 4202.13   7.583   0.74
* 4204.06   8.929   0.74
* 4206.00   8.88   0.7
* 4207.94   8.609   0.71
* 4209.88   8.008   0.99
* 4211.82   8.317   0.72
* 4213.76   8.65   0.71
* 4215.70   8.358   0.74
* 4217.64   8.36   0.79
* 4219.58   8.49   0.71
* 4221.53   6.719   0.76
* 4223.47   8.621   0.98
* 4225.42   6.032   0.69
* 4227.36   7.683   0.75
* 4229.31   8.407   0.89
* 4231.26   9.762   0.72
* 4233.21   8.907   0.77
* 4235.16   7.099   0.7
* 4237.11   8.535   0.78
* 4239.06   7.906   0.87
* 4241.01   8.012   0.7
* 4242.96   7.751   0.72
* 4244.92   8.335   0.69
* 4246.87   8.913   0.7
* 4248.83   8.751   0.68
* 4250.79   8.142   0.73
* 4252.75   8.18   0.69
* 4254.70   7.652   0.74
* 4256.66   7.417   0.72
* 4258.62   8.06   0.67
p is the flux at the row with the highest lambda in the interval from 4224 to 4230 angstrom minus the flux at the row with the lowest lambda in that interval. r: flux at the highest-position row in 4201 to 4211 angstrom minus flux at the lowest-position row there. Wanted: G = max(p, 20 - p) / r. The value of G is 41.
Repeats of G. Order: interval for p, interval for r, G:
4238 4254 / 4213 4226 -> -8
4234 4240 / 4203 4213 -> -31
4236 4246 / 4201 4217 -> 26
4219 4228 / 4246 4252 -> -27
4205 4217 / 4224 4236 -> 19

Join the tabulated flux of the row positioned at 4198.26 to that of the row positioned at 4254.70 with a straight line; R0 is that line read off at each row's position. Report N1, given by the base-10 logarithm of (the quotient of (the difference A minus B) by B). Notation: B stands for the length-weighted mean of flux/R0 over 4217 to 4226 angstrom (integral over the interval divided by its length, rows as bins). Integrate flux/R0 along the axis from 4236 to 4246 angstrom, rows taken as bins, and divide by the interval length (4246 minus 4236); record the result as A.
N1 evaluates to -1.4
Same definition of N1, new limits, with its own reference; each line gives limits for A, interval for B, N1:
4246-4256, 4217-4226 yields -1.2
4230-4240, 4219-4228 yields -0.9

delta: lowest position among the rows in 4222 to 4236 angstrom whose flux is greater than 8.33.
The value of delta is 4223.47 angstrom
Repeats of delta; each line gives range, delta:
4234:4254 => 4237.11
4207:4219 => 4207.94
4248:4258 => 4248.83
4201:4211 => 4204.06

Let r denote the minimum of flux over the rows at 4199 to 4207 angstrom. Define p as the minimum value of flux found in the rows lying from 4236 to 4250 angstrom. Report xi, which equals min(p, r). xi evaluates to 7.4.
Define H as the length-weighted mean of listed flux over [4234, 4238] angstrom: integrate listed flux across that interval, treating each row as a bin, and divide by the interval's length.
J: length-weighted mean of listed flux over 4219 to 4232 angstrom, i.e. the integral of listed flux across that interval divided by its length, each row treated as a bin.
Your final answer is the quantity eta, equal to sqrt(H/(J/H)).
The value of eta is 2.79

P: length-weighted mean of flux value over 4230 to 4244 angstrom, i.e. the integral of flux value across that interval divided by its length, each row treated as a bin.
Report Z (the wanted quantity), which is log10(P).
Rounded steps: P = 8.28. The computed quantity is 0.918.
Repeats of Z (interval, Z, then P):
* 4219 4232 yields 0.898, 7.91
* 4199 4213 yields 0.916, 8.23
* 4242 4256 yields 0.915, 8.23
